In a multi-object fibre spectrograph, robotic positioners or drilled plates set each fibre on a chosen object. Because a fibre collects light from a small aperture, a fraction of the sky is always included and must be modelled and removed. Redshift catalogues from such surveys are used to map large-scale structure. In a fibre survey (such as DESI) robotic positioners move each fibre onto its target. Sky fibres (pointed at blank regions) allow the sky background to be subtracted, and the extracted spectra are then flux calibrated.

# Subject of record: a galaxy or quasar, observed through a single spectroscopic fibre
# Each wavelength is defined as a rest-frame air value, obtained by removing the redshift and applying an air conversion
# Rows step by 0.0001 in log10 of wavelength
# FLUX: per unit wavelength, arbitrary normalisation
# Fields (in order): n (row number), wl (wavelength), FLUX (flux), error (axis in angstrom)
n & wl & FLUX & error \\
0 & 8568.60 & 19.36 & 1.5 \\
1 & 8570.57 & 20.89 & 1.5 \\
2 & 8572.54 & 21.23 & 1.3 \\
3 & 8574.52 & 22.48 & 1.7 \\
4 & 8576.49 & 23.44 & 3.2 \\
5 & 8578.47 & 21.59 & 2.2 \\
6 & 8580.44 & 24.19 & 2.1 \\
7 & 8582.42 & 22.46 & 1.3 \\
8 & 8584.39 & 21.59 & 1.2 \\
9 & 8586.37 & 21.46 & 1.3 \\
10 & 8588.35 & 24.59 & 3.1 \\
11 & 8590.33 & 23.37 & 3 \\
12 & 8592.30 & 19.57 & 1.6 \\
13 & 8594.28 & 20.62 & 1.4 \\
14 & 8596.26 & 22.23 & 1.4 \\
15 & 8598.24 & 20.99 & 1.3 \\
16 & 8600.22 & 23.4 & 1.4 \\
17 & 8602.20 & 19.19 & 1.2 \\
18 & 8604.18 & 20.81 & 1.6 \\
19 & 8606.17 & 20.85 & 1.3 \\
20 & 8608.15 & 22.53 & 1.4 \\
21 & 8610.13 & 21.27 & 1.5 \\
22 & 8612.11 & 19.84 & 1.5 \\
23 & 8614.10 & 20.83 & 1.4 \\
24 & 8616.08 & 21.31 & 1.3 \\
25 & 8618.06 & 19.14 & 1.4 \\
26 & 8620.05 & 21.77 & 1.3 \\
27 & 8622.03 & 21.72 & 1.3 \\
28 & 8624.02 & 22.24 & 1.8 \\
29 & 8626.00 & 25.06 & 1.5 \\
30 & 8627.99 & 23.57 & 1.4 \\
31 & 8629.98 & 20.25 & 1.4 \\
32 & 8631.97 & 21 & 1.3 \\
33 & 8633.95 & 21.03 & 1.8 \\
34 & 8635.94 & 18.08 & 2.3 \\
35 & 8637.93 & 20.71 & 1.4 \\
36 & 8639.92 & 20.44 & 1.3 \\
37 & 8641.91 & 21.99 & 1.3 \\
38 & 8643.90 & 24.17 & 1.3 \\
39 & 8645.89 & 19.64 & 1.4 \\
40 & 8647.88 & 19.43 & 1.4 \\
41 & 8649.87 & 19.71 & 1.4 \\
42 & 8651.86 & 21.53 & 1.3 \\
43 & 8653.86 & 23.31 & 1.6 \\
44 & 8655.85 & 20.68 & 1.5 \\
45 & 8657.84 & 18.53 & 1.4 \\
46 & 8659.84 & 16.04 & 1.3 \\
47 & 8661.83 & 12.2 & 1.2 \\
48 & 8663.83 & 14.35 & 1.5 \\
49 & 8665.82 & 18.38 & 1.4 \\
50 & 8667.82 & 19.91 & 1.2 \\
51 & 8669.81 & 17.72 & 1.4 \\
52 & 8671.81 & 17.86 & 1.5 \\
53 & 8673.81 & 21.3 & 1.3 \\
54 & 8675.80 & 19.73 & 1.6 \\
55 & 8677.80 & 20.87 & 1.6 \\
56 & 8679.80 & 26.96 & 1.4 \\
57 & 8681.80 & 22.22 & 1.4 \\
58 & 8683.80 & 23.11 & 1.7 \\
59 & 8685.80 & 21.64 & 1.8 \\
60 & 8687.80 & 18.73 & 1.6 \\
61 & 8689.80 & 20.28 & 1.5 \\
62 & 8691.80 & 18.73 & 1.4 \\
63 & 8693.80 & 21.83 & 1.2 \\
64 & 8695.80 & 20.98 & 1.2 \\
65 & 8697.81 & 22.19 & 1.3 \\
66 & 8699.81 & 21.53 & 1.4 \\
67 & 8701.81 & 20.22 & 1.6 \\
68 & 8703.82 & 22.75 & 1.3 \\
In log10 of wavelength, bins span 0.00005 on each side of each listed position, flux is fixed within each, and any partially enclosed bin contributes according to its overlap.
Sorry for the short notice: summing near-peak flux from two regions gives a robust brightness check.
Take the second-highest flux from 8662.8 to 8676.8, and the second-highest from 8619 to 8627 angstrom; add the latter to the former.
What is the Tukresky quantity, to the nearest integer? 42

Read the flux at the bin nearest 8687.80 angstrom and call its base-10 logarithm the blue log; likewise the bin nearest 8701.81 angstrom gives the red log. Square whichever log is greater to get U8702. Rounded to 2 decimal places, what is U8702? 1.71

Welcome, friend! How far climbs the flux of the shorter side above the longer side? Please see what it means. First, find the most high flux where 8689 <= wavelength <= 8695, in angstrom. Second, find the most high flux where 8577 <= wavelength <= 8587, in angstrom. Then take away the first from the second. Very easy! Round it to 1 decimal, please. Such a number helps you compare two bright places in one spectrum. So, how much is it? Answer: 2.4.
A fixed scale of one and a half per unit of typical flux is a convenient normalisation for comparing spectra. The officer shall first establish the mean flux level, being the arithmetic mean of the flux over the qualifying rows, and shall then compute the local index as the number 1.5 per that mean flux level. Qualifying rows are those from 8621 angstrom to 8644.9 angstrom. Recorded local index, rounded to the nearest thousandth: 0.069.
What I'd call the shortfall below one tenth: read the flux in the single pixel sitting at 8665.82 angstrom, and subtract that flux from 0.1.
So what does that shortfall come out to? -18.3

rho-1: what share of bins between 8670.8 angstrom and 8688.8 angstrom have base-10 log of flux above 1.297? 0.67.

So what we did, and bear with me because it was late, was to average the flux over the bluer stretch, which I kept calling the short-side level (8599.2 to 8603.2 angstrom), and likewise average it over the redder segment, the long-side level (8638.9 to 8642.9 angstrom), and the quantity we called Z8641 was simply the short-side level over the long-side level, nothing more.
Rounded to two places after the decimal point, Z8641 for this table 1.00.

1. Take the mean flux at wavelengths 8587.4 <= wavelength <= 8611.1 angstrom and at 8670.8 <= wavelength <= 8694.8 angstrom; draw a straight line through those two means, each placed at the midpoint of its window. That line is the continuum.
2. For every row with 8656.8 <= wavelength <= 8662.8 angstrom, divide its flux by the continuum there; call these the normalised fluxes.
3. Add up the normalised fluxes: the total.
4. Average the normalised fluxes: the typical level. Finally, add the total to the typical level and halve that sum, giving 1.47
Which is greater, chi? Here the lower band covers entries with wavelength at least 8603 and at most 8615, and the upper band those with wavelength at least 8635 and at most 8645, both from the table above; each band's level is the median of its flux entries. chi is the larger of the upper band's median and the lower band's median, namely 20.8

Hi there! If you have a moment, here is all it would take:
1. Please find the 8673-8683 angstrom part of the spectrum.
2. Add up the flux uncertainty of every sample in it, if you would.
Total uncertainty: 7.3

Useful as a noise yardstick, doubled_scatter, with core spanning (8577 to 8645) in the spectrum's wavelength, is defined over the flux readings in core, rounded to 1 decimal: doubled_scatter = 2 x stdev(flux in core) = 3.2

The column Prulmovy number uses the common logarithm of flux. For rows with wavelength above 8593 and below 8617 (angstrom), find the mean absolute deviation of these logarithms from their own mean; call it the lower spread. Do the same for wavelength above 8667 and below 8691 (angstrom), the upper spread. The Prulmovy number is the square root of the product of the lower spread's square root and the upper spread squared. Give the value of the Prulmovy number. 0.014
